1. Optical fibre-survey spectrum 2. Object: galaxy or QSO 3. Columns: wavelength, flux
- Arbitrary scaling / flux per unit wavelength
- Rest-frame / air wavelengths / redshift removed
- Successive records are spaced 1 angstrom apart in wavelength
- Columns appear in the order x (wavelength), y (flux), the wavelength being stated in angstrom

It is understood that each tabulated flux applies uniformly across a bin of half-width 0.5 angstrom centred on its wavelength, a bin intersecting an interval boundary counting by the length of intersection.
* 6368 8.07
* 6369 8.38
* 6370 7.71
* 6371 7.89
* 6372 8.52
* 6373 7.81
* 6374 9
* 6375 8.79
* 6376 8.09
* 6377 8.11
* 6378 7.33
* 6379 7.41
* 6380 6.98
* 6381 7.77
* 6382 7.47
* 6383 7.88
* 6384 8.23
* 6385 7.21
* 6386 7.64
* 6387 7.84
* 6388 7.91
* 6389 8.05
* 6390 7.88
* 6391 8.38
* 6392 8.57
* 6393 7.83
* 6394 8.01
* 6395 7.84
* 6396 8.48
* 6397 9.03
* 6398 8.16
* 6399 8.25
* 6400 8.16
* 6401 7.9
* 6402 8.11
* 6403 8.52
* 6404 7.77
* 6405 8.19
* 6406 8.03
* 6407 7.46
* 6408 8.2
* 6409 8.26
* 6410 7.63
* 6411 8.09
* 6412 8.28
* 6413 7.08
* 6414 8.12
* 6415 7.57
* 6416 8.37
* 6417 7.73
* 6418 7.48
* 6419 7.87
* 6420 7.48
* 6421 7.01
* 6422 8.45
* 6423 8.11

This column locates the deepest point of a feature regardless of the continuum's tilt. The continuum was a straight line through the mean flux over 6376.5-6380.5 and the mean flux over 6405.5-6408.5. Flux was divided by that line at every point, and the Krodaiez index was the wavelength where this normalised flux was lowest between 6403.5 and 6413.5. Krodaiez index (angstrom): 6413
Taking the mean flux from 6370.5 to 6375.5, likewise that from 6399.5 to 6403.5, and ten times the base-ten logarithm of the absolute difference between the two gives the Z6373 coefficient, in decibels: -6.4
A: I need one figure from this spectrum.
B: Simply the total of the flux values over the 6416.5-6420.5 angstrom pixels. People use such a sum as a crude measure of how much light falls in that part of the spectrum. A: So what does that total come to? 30.6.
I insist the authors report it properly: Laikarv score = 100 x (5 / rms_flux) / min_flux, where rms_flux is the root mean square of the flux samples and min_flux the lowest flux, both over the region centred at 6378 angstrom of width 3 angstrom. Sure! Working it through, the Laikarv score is 8.9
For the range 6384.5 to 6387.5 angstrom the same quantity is 9.2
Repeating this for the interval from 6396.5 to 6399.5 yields 7.2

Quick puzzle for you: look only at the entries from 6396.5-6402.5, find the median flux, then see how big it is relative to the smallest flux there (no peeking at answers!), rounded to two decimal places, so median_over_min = 1.03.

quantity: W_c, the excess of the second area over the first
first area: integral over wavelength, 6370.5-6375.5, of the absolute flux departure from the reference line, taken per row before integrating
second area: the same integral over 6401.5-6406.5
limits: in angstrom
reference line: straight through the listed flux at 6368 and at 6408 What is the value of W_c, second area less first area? -1.5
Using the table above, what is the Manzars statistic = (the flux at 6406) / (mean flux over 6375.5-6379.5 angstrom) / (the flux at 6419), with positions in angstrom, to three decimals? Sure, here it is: 0.132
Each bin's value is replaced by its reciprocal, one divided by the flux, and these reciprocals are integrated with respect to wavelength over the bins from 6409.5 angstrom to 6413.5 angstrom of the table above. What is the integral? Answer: 0.517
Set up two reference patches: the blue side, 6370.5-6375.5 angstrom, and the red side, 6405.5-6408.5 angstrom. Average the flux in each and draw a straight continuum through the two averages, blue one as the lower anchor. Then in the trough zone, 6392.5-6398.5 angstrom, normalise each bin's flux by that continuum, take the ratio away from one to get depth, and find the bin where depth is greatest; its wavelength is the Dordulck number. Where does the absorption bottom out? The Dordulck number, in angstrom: 6393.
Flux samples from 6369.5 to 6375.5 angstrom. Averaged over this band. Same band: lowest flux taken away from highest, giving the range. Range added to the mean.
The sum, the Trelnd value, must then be 9.58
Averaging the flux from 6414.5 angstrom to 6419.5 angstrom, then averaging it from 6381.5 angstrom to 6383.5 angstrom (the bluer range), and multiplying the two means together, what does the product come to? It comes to 59.9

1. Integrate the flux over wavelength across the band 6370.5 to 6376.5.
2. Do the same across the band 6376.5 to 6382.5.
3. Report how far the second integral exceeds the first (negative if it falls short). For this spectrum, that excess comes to -5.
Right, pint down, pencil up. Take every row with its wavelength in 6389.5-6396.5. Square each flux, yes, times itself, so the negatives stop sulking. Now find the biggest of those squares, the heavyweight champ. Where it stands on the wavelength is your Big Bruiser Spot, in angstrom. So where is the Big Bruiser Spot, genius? 6392 angstrom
